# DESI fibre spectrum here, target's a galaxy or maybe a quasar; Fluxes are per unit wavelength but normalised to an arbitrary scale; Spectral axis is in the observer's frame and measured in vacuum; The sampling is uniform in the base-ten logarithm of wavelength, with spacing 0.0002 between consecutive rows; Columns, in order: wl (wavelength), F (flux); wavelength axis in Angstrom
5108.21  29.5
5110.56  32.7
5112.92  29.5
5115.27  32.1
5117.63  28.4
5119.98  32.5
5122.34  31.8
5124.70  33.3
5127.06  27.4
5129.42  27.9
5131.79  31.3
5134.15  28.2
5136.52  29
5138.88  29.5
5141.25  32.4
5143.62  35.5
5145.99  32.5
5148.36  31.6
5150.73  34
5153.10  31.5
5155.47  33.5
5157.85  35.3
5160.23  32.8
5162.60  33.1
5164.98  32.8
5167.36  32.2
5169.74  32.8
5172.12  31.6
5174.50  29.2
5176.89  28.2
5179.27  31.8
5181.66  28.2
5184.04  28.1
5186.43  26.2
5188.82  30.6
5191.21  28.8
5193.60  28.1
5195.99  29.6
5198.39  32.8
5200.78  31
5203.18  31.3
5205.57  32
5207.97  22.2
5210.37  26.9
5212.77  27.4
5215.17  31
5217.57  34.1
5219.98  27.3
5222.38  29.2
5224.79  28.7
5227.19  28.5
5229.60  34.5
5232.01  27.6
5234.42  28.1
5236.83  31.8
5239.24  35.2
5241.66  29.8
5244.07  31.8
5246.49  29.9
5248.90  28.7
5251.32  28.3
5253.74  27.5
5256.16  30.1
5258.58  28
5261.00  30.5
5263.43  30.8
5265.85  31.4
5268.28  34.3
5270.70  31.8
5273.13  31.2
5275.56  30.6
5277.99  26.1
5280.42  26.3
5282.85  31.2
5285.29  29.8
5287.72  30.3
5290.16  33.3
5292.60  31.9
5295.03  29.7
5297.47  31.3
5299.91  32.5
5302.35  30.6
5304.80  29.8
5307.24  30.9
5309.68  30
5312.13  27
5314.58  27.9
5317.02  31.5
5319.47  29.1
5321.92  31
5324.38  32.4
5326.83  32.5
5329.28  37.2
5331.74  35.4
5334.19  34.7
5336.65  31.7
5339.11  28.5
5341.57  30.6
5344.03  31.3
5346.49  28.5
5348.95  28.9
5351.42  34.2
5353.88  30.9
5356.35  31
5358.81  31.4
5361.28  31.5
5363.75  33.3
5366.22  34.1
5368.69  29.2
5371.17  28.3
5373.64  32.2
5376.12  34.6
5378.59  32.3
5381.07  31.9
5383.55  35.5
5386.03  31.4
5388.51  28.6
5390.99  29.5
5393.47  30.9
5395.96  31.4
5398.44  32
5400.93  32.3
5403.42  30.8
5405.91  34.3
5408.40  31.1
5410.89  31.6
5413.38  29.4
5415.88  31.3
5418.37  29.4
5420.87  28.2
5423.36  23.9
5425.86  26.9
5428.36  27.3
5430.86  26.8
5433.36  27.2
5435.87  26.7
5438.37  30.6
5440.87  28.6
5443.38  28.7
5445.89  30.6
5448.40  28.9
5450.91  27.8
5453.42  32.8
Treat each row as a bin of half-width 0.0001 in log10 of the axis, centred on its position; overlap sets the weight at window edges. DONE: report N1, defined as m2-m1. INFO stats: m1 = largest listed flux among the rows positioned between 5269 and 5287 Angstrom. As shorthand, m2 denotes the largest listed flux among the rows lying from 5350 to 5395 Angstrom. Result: 4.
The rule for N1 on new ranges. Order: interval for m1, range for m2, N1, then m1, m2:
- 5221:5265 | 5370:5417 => 0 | 35.2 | 35.5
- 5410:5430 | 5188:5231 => 3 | 31.6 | 34.5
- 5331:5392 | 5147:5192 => 0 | 35.5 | 35.3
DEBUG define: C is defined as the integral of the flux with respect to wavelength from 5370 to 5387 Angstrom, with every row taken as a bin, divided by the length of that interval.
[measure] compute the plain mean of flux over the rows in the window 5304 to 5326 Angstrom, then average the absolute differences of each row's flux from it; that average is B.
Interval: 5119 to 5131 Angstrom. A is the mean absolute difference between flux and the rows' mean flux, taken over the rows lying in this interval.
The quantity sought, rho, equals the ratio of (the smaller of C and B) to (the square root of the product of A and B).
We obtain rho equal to 0.76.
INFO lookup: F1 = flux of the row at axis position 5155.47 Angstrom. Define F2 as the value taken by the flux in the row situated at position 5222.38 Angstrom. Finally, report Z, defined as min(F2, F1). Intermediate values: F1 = 33.5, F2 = 29.2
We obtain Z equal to 29.2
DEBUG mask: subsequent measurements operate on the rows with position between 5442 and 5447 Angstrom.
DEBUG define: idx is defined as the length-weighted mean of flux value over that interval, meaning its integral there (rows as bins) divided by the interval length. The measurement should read 29.6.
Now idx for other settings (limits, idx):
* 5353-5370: 31.6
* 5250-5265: 29.2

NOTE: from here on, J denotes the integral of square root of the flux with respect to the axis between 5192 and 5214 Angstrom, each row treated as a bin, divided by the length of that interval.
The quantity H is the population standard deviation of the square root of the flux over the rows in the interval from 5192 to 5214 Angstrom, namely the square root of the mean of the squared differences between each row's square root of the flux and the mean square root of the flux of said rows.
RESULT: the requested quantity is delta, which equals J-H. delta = 5.08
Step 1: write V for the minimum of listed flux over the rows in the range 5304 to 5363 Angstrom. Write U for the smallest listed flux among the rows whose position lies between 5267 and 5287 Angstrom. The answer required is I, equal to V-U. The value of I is 1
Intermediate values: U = 26.1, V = 27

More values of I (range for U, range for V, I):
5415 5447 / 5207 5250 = -2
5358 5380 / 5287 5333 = -1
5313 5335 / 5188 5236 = -6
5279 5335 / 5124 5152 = 1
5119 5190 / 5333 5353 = 2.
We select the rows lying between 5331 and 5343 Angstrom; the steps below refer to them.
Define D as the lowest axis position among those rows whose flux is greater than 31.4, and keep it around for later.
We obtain 5331.74 Angstrom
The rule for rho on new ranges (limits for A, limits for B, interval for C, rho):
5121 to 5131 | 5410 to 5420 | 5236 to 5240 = 0.65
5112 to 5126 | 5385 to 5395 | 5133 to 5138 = 0.82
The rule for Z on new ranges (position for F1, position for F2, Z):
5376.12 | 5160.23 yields 32.8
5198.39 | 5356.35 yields 31.0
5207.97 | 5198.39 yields 22.2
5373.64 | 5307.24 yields 30.9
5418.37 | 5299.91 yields 29.4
